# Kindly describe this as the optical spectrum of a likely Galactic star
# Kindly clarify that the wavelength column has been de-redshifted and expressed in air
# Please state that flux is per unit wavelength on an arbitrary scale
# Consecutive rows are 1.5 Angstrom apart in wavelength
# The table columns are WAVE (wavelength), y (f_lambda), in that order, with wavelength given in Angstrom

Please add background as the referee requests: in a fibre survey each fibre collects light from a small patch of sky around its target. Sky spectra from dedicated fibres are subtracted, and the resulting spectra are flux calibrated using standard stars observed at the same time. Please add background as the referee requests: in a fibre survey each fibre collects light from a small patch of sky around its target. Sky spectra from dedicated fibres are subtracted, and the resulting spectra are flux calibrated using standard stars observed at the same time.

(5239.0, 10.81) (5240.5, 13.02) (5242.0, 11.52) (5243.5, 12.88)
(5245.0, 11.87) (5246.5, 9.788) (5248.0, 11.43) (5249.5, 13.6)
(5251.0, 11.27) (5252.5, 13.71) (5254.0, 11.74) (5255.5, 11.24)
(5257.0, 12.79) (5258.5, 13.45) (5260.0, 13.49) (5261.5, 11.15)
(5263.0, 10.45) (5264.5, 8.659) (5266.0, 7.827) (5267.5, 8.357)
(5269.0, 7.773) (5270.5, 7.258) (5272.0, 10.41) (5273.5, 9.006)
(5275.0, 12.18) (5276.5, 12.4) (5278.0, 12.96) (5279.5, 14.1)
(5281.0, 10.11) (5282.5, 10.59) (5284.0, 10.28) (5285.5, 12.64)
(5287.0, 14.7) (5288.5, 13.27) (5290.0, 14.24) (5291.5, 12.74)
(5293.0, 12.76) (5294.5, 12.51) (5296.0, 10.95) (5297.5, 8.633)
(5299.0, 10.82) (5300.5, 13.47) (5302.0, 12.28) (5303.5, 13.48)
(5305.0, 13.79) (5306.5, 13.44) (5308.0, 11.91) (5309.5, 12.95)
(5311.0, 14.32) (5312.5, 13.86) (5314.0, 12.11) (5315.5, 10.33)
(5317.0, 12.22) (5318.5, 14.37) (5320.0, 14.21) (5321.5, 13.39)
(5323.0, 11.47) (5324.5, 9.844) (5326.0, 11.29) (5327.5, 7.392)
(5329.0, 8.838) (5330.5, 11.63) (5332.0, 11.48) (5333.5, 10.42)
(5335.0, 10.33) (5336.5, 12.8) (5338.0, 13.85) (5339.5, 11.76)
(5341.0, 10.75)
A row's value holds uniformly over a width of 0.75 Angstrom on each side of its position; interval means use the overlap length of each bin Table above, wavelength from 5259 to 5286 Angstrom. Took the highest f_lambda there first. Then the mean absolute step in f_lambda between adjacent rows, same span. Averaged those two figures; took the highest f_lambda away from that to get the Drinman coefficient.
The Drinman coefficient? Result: -6.3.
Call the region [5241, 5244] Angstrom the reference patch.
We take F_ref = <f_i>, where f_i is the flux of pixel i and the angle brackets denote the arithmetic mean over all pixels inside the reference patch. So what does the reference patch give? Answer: 12.2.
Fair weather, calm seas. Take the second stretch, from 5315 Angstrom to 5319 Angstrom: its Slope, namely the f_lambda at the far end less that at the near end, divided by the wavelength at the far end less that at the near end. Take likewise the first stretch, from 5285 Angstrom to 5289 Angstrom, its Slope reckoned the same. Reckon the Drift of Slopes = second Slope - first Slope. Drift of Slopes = 1.1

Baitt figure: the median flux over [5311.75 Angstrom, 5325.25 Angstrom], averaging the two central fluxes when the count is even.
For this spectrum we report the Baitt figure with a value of 12.2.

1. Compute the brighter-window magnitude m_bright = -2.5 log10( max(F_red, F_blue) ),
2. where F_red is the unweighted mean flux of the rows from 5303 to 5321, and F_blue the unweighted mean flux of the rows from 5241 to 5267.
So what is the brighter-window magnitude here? -2.792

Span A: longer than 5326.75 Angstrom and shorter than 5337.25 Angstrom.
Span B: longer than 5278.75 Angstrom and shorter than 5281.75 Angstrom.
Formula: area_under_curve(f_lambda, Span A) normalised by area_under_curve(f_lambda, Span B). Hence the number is 3.0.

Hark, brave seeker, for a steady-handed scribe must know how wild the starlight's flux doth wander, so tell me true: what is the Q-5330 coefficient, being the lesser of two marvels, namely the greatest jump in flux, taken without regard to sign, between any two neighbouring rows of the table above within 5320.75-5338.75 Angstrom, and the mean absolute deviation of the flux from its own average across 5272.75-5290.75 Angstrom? 1.48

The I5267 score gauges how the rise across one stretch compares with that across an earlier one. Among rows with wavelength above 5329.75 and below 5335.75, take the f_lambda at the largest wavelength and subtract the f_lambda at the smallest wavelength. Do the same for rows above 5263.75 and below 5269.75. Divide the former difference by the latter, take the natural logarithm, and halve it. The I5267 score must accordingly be 0.19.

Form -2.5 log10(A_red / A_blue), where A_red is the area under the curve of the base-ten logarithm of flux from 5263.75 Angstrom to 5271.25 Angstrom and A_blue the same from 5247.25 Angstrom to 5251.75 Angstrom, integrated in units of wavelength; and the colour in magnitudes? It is -0.4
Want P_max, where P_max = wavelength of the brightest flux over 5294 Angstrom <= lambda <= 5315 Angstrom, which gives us 5311.0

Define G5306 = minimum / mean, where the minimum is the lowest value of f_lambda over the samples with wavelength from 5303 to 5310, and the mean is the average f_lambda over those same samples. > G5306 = 0.91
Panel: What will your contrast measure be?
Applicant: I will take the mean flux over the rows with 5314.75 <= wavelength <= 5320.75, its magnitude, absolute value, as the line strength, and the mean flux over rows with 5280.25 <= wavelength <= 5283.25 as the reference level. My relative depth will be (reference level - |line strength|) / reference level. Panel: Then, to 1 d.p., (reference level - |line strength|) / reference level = -0.2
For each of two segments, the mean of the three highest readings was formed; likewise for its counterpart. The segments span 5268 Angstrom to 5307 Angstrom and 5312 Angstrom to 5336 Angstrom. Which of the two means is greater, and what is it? 14.3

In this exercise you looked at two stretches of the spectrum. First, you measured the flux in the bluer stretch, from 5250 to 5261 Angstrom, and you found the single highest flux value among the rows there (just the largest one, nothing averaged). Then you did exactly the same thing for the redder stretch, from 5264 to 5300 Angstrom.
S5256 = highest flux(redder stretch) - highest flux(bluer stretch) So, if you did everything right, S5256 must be 1.0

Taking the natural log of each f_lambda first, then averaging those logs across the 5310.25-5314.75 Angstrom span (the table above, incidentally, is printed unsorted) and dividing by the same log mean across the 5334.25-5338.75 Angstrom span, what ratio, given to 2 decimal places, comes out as 1.04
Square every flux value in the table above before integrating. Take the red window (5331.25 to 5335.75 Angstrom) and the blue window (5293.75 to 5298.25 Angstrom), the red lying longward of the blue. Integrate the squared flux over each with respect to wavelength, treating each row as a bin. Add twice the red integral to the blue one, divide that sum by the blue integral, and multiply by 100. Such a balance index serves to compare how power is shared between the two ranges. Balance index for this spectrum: 298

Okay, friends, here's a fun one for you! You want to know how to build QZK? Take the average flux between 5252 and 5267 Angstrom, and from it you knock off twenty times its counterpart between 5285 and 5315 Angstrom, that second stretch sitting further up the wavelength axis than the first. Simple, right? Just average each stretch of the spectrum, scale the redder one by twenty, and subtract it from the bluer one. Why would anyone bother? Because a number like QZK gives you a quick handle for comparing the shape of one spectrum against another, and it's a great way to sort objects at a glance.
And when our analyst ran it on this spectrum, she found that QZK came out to -243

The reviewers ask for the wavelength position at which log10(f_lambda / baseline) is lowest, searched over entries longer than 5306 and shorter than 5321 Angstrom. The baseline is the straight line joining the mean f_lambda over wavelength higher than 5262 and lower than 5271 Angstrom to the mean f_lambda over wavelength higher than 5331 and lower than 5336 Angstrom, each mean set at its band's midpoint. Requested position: 5315.5 Angstrom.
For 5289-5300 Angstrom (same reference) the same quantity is 5297.5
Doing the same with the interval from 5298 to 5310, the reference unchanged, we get 5299.0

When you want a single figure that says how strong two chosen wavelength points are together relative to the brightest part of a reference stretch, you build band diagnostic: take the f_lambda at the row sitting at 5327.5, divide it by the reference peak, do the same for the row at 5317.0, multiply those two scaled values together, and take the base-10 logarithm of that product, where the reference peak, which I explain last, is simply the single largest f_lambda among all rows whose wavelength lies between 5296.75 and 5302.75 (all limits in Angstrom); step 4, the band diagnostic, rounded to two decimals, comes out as -0.30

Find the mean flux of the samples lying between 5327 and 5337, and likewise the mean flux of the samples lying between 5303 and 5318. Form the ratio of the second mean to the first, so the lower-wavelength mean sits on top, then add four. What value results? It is 5.23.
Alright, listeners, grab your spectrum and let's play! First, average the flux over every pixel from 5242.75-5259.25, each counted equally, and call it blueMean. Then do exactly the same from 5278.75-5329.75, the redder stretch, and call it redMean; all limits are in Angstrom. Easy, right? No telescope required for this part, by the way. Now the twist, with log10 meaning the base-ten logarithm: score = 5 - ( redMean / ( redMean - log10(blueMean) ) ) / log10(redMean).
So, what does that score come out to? 3.99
